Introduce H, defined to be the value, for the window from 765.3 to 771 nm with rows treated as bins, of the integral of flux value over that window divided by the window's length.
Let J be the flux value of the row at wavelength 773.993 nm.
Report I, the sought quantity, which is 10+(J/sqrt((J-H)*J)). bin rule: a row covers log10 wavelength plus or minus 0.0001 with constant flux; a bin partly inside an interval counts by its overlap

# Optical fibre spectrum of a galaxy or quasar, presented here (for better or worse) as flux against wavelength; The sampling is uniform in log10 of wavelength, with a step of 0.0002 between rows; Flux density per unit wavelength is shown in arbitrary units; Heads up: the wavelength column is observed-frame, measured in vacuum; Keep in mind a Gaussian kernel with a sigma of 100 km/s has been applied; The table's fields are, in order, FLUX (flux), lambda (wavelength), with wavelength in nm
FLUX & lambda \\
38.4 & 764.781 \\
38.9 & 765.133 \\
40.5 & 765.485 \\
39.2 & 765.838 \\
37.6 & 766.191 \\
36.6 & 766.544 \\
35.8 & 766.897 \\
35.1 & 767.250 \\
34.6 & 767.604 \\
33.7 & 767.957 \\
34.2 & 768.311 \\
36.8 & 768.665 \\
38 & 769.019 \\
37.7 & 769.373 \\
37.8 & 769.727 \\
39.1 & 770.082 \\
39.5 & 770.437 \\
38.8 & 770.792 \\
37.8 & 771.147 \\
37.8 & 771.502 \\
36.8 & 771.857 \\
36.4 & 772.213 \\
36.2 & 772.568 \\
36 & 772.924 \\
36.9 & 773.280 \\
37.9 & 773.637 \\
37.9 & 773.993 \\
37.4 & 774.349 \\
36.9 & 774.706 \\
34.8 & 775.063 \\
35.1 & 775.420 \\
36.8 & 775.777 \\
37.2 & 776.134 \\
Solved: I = 17.3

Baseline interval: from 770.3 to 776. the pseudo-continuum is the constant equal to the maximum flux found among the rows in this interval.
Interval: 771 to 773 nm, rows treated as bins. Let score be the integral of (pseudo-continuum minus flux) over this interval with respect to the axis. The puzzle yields 5.3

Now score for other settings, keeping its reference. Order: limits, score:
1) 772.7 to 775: 5.7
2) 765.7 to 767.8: 6.5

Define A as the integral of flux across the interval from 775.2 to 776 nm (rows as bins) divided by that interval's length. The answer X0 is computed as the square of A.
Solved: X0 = 1295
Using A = 36.0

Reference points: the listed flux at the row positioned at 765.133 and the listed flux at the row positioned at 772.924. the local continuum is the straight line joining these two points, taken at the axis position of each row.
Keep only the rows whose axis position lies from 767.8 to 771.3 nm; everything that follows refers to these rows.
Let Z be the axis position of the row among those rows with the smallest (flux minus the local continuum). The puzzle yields 767.957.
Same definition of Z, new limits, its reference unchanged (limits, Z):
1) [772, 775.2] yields 775.063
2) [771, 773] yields 772.924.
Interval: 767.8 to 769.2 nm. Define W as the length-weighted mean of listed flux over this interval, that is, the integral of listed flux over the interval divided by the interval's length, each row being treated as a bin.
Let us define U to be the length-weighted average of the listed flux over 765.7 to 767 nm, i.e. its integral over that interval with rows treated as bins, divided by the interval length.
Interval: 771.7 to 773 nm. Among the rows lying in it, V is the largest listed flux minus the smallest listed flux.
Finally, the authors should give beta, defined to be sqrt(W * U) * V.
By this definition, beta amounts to 29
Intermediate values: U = 37.3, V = 0.8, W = 35.7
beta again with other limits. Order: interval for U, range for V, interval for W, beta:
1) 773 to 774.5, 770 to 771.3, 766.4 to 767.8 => 62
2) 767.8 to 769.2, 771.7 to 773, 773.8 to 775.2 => 29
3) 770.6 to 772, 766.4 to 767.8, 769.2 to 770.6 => 76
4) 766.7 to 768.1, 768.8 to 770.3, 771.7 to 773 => 50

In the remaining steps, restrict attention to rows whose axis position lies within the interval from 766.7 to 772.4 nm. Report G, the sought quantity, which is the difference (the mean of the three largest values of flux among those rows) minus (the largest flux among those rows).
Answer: -0.4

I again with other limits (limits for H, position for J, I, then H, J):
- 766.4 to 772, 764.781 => 15.0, 36.89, 38.4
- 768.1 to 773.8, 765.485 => 13.6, 37.33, 40.5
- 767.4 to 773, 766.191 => 17.7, 36.96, 37.6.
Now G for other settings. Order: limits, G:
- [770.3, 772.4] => -0.8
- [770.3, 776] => -0.8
